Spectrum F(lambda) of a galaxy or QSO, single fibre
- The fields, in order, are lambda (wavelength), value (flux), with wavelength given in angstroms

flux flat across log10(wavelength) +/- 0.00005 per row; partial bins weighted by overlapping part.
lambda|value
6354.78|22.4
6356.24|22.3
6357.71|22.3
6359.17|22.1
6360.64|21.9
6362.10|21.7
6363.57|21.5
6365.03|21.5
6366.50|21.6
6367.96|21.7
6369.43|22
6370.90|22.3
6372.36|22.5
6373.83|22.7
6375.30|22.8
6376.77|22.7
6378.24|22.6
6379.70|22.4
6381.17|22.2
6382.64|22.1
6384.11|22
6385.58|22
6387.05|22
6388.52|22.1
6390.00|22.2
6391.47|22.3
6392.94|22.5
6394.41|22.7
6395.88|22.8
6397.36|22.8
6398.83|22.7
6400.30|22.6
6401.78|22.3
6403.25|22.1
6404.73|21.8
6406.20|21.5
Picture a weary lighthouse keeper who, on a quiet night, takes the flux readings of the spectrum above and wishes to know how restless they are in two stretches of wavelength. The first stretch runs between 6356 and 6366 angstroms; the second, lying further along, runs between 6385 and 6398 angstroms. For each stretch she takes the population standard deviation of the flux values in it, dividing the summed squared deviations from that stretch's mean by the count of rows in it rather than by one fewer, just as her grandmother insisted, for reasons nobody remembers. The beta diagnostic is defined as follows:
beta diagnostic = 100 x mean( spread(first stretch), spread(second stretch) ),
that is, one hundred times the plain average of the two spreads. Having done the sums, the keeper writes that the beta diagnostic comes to 32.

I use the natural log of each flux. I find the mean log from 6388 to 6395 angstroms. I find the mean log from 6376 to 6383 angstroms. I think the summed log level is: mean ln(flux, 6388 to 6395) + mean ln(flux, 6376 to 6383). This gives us 6.22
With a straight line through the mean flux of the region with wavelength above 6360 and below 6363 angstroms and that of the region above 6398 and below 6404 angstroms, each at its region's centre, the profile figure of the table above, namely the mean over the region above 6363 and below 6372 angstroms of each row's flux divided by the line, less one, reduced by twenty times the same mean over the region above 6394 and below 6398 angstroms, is -0.38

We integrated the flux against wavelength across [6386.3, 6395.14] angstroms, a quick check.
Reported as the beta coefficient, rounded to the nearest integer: 197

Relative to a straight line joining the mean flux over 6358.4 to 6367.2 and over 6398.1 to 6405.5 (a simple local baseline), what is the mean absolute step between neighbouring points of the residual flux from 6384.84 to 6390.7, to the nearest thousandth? 0.059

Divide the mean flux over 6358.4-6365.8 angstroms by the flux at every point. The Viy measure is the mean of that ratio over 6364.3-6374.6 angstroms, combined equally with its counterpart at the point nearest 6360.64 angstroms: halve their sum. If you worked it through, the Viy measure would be 0.990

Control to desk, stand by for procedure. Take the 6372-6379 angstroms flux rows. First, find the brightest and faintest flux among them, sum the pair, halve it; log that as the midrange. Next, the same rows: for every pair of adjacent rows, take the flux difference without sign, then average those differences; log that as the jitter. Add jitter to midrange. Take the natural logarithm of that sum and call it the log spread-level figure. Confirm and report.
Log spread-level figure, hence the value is 3.13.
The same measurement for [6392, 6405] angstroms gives 3.11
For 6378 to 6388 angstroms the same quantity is 3.11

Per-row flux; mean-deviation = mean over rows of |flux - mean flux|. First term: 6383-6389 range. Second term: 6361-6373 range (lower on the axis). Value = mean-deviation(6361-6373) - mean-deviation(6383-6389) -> 0.275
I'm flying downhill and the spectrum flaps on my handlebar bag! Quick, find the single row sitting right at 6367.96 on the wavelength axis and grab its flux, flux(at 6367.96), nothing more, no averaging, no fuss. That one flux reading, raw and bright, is 21.7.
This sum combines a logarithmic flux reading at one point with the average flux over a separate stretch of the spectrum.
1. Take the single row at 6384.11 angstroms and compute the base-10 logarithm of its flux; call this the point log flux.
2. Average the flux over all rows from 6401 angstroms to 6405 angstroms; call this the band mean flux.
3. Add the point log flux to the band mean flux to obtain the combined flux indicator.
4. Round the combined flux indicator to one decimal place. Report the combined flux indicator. 23.4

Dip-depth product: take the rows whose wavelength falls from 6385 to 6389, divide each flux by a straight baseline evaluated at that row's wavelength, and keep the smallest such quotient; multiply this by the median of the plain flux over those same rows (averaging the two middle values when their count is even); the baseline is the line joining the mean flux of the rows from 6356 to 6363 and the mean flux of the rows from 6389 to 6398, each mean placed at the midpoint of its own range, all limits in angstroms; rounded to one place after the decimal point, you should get 21.6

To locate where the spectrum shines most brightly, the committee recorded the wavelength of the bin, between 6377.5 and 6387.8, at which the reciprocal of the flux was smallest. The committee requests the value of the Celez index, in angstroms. 6378.24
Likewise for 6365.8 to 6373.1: 6372.36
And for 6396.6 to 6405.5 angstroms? 6397.36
